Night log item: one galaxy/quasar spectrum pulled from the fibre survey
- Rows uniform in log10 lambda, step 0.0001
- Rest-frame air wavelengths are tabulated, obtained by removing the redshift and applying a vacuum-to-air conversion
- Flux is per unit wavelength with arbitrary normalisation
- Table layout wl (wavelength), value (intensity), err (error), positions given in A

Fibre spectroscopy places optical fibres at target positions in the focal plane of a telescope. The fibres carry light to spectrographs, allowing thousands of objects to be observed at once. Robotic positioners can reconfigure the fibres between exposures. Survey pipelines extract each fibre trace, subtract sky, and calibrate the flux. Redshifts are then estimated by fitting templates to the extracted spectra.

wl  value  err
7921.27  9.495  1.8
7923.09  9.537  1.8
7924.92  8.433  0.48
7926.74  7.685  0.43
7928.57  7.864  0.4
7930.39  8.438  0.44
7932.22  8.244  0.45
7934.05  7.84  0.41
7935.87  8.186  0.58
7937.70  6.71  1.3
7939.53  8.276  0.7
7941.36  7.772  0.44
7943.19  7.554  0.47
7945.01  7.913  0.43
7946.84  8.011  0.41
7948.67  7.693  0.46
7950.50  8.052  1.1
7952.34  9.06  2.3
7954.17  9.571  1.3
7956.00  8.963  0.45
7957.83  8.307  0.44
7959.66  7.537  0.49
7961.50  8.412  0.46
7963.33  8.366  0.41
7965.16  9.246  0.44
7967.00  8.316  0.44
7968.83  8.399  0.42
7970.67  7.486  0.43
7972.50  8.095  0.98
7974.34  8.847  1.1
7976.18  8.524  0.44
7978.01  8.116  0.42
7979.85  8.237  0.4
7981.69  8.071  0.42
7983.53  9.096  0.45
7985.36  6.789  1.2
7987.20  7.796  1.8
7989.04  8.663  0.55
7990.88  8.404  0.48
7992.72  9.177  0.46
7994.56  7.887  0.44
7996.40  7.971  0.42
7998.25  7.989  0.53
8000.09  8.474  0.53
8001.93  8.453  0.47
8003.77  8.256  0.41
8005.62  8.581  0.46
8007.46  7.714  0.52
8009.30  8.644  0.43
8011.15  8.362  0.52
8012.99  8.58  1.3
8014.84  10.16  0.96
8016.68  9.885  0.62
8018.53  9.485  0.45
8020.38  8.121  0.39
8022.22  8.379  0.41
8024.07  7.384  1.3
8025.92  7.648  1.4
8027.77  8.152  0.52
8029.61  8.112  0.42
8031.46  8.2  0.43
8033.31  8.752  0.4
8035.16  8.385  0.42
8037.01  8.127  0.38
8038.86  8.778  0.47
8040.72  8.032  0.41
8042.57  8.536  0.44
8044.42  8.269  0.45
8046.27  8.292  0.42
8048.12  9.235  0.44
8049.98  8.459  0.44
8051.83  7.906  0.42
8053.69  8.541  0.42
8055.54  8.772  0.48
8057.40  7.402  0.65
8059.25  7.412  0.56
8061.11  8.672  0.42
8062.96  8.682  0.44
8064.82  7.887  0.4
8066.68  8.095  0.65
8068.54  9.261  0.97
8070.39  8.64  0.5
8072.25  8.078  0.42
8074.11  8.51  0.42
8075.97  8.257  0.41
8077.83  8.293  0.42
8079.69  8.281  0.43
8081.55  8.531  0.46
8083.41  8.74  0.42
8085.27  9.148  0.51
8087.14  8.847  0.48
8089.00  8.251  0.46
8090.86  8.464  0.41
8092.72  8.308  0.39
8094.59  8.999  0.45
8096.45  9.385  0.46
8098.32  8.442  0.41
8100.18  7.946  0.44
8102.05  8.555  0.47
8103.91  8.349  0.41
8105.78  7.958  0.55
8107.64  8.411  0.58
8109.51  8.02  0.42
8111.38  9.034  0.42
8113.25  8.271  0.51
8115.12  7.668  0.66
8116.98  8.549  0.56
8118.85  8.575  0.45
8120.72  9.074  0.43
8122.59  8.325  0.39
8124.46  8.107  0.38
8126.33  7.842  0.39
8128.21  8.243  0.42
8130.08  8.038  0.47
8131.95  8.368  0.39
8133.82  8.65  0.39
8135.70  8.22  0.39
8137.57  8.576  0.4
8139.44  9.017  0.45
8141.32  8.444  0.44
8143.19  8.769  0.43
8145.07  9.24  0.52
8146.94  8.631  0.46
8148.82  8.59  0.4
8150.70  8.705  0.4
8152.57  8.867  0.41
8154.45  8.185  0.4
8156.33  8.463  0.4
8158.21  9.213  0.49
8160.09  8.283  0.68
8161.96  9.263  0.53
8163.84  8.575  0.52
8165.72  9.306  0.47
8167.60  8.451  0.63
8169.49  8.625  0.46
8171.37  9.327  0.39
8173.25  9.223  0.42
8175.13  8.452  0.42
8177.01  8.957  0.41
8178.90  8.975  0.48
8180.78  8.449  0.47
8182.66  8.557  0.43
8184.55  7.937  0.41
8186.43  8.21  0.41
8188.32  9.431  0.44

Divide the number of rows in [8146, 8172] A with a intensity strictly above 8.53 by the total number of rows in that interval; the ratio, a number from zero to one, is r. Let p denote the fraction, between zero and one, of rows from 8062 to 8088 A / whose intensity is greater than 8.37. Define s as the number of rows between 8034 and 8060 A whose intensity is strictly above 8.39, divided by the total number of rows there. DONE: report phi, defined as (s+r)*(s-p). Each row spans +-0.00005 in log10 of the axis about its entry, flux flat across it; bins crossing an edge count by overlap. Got -0.16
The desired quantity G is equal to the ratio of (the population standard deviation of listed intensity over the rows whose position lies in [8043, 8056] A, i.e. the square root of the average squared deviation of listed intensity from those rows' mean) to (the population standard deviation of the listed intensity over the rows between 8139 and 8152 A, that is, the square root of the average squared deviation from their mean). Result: 1.5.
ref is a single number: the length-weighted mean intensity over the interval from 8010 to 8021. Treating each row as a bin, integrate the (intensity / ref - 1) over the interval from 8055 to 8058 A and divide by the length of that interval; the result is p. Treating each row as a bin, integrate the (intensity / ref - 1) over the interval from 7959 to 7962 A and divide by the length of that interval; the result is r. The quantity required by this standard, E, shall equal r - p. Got -0.013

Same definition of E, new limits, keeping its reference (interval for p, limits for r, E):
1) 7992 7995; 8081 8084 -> 0.005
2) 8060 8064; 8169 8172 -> 0.043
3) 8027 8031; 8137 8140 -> 0.072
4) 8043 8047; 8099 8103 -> -0.005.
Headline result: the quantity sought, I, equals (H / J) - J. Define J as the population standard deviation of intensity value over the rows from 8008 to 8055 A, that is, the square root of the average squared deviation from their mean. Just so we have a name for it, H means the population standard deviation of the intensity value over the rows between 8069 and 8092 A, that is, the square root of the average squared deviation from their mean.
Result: -0.16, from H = 0.29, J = 0.62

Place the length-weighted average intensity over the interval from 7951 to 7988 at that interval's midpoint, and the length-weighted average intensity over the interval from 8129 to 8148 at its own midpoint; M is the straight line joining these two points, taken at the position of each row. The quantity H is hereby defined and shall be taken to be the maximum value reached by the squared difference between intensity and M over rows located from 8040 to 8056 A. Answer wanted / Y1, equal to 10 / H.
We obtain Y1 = 17.0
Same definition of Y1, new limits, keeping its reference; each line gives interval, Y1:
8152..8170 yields 22.0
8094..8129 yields 12.5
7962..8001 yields 3.9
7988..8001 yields 16.2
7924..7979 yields 3.9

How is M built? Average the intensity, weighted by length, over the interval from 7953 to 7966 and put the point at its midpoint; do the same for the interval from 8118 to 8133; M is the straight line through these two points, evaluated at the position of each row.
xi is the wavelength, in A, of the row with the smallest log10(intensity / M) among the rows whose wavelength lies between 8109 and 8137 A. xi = 8115.12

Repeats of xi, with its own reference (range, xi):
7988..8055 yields 8024.07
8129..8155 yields 8130.08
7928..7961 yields 7937.70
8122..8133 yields 8126.33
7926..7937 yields 7926.74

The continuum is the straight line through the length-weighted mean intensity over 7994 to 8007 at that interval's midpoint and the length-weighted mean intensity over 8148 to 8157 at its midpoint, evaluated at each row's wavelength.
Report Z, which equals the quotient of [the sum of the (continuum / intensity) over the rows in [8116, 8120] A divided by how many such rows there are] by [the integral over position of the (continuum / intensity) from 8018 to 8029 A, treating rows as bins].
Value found 0.09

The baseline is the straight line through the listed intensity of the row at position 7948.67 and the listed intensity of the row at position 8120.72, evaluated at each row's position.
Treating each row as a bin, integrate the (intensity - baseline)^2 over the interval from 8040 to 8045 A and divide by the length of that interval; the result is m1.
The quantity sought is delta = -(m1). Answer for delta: -0.07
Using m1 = 0.07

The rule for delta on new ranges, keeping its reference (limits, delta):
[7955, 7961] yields -0.63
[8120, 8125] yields -0.51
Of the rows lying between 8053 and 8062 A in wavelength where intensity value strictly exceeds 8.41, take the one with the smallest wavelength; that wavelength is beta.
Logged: 8053.69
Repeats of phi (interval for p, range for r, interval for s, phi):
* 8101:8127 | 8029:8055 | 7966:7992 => 0.00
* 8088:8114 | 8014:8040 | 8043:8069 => 0.00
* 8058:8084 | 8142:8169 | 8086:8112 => 0.09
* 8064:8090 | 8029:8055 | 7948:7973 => -0.06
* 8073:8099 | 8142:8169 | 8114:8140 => -0.24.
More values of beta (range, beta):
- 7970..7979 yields 7974.34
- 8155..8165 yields 8156.33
